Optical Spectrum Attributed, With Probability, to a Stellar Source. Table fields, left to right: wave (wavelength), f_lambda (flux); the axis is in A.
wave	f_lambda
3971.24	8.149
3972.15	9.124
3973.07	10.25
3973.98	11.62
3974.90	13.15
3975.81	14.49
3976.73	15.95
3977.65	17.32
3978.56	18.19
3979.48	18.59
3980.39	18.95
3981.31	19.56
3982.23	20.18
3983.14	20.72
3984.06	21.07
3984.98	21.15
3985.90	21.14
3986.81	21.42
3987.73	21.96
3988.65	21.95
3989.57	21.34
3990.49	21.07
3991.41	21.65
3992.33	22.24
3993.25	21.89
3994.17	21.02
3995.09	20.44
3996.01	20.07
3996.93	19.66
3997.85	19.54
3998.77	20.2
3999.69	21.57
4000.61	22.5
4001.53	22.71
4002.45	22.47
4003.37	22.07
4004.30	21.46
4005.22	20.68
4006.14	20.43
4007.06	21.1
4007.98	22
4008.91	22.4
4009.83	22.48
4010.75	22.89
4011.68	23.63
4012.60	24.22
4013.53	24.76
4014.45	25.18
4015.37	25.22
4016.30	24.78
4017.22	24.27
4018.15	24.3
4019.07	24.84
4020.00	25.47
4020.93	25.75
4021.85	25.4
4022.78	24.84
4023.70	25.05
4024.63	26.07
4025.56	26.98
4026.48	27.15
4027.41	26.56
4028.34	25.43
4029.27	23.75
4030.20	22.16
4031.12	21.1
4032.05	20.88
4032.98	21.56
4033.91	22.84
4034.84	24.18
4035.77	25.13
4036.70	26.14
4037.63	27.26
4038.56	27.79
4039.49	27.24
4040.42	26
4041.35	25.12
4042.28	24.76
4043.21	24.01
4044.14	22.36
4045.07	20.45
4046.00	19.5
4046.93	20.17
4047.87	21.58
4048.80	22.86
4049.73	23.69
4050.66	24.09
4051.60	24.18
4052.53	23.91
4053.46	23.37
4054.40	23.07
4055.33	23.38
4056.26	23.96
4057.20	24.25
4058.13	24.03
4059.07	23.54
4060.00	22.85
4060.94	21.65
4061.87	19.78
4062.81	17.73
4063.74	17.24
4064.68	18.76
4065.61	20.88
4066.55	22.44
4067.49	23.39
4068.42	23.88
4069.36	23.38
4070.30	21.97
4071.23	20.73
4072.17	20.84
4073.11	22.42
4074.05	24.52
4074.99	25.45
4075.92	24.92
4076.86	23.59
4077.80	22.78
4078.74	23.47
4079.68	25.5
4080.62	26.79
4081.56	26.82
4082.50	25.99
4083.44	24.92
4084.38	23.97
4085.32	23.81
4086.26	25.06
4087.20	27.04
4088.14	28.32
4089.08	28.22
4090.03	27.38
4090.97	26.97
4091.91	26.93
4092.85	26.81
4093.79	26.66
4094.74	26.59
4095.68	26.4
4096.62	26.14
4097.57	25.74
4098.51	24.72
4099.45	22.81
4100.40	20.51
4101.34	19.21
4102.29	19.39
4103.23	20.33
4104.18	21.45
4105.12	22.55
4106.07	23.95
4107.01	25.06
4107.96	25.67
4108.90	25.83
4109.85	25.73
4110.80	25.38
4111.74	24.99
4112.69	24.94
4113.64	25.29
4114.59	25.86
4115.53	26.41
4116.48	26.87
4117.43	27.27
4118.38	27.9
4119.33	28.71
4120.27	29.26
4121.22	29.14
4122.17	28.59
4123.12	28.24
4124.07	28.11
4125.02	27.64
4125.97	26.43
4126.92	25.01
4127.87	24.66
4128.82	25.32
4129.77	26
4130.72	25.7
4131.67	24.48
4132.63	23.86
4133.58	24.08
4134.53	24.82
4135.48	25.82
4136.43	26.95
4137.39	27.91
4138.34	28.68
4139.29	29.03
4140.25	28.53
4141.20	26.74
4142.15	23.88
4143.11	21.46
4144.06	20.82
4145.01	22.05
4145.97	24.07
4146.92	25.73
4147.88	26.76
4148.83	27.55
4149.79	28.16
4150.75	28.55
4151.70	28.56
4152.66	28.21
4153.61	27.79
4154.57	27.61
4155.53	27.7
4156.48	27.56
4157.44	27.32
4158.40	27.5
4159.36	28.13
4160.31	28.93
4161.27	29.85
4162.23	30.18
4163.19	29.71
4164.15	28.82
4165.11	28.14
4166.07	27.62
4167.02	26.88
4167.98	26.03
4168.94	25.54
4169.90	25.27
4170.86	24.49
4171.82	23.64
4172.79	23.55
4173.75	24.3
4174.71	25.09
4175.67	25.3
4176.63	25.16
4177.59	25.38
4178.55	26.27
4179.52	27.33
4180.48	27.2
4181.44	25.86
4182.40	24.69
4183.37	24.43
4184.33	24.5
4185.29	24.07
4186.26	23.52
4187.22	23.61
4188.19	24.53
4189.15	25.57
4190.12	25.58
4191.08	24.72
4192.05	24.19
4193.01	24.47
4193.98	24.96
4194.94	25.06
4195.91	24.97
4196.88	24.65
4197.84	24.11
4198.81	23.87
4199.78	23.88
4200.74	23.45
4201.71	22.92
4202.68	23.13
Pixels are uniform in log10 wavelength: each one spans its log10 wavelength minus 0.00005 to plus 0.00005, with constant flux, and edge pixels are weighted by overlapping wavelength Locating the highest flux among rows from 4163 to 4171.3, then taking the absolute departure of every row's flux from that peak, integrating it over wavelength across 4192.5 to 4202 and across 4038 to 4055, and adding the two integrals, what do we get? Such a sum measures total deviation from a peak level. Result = 156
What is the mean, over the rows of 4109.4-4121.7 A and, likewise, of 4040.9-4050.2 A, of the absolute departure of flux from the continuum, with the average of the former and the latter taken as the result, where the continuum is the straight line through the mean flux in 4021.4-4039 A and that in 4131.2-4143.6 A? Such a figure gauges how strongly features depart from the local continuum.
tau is 2.0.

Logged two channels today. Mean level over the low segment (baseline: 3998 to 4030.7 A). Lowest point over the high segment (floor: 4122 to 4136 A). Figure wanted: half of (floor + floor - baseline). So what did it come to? 12.0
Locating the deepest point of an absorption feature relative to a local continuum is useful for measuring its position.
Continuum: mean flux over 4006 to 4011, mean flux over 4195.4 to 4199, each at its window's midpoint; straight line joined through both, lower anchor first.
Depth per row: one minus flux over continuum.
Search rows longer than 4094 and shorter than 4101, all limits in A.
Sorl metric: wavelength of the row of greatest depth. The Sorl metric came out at 4100.40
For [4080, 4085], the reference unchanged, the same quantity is 4084.38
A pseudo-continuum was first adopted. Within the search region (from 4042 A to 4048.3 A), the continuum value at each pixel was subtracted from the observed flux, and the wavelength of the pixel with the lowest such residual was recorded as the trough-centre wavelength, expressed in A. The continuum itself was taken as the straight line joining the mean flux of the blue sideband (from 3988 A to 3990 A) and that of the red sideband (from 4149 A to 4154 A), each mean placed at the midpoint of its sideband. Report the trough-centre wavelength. 4046.00 A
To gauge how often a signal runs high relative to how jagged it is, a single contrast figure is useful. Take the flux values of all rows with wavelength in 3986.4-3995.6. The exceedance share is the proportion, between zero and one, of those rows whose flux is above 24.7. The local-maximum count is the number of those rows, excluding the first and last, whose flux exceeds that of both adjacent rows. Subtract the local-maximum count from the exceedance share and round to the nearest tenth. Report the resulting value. -2.0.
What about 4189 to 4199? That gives -1.5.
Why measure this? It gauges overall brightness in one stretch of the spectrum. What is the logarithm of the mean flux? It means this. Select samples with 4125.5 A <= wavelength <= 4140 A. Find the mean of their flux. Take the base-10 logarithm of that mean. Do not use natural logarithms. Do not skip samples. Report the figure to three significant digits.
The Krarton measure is 1.41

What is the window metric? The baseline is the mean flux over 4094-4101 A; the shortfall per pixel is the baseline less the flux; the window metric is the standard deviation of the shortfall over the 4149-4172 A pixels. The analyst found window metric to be 1.6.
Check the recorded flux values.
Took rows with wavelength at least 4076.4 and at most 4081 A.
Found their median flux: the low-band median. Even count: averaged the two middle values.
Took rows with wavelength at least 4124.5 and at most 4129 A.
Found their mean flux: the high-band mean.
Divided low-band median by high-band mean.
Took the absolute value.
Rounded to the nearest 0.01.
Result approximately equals 0.91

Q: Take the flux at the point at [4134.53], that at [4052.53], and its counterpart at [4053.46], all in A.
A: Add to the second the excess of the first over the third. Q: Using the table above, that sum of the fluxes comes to 25.4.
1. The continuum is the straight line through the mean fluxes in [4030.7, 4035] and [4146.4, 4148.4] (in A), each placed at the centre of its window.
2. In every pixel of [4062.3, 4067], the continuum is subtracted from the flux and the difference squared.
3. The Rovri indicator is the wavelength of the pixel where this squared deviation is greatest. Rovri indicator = 4063.74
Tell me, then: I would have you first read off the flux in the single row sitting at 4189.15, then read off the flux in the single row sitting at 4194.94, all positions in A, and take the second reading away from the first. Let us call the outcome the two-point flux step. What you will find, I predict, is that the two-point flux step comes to 1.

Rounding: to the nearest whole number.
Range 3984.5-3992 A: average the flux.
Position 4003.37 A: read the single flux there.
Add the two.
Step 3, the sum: 44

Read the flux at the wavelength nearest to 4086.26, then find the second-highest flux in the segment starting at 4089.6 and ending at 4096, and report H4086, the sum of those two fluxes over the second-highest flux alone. 1.93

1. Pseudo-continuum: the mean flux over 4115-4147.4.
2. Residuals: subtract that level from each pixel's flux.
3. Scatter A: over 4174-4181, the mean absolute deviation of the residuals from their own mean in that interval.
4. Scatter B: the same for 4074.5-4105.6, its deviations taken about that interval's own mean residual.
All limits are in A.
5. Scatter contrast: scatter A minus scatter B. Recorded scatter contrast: -1.2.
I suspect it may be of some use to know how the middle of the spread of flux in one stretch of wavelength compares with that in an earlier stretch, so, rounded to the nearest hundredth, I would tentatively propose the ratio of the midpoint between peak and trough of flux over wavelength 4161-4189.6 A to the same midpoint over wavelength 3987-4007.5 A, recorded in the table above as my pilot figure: 1.27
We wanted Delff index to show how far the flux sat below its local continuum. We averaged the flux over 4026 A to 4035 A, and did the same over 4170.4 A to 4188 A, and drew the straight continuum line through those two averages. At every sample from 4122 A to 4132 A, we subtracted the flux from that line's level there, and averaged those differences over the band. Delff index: -1.9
